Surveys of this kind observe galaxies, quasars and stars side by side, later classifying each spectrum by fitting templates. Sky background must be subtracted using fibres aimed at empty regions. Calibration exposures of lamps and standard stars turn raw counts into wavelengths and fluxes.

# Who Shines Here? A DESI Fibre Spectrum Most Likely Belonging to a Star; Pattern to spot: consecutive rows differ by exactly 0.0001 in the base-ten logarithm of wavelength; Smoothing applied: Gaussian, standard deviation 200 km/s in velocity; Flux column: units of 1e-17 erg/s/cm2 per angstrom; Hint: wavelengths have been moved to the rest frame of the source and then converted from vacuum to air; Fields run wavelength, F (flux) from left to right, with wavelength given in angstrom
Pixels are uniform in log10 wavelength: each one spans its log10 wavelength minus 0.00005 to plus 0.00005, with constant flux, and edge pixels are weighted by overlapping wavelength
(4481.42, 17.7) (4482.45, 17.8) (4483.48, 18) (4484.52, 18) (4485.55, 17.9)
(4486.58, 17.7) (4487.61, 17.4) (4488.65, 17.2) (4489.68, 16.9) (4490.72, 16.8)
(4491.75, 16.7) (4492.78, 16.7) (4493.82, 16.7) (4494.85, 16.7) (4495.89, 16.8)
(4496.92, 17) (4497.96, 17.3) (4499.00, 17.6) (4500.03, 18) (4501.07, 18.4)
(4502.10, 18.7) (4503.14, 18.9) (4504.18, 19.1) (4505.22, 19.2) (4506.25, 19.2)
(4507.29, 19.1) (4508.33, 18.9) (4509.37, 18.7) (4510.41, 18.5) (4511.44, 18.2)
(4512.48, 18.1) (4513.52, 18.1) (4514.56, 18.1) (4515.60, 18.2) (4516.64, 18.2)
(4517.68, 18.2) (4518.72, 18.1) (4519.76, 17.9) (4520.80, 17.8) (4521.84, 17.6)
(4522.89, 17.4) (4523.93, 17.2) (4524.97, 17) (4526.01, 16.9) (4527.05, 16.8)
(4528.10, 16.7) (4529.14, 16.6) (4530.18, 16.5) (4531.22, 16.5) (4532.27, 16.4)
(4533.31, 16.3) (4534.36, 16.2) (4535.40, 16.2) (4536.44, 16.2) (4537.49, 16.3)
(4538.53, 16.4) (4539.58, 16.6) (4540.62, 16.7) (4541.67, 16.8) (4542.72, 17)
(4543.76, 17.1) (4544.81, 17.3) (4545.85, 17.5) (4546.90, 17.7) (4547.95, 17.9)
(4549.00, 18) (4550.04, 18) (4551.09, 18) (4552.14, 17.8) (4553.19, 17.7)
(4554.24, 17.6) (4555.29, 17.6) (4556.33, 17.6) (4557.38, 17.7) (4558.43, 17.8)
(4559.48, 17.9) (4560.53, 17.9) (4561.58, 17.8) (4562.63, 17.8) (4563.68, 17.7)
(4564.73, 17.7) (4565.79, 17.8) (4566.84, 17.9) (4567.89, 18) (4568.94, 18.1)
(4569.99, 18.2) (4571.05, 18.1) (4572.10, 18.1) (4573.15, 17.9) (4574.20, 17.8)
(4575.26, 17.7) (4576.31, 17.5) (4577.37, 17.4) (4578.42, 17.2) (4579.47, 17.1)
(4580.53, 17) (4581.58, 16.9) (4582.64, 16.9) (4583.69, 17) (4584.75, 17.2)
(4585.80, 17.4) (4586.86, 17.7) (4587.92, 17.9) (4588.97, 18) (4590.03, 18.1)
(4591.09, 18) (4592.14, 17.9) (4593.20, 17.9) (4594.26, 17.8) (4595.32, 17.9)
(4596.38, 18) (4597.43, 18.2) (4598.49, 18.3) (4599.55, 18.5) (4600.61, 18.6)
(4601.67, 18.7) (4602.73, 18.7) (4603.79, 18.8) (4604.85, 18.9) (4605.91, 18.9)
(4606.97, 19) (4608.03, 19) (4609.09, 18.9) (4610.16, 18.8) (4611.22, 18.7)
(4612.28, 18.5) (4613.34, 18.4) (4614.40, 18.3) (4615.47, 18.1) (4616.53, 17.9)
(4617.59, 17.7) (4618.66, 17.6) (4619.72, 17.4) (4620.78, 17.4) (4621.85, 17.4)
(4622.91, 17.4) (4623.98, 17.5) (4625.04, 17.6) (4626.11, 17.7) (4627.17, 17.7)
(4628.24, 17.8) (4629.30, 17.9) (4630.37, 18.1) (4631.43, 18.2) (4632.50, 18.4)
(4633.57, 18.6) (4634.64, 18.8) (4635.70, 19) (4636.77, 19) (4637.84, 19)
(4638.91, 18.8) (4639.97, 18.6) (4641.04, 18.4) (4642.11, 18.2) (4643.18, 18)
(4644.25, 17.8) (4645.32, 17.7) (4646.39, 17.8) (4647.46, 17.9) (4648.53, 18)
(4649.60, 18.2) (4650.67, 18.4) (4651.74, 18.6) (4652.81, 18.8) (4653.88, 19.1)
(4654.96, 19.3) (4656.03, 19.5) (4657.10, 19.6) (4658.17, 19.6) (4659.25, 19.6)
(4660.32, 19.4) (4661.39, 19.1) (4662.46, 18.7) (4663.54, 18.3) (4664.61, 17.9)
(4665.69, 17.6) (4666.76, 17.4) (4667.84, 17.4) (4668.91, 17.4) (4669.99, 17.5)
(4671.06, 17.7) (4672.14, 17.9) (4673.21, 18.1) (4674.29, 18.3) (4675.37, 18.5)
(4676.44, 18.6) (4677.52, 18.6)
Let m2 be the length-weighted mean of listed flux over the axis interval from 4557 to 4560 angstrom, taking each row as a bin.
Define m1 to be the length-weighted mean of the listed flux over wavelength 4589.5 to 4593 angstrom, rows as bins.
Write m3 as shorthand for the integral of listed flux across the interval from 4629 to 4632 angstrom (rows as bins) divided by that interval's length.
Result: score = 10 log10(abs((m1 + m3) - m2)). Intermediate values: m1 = 18.0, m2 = 17.8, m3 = 18.1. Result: 12.6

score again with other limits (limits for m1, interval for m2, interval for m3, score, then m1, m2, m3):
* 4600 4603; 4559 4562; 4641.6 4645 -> 12.7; 18.6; 17.9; 18.0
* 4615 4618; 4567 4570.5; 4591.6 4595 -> 12.5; 17.9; 18.1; 17.9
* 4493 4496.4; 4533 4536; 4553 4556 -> 12.6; 16.7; 16.2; 17.7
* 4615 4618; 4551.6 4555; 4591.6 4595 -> 12.6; 17.9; 17.7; 17.9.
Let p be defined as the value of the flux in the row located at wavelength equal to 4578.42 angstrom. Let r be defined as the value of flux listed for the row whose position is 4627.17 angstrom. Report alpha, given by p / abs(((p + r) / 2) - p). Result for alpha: 69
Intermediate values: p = 17.2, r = 17.7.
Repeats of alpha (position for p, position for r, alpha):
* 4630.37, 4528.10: 26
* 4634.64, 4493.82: 18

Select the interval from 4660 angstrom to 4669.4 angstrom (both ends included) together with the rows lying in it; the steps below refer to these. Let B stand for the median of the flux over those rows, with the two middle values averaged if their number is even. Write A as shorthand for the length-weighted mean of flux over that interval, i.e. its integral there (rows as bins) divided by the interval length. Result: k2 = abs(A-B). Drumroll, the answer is 0.21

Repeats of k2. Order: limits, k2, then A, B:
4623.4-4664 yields 0.09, 18.5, 18.4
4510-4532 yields 0.26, 17.5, 17.8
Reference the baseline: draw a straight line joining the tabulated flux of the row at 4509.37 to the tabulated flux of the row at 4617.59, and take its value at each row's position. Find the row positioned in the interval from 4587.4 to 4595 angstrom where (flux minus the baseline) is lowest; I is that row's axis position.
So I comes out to 4594.26 angstrom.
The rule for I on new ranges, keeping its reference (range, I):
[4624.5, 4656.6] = 4625.04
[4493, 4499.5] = 4493.82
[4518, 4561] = 4534.36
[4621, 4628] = 4621.85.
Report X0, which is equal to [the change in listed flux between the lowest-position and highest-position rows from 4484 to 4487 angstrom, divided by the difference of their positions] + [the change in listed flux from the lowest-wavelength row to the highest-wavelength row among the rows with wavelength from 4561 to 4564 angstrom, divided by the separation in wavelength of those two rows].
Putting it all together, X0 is -0.19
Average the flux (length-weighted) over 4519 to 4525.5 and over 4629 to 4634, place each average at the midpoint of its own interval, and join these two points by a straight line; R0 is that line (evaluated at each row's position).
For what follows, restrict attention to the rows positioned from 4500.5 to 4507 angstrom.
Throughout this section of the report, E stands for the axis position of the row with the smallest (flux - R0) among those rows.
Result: 4501.07 angstrom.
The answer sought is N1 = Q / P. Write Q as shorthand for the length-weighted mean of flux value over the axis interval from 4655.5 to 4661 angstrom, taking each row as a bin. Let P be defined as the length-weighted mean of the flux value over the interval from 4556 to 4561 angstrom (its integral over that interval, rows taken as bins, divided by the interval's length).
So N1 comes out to 1.10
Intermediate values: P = 17.8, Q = 19.5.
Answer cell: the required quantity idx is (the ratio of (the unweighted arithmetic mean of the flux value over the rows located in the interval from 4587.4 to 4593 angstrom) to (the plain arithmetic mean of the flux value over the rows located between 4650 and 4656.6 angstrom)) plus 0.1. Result 1.05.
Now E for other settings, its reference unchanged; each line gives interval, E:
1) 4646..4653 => 4646.39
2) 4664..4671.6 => 4668.91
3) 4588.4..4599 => 4594.26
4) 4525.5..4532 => 4531.22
